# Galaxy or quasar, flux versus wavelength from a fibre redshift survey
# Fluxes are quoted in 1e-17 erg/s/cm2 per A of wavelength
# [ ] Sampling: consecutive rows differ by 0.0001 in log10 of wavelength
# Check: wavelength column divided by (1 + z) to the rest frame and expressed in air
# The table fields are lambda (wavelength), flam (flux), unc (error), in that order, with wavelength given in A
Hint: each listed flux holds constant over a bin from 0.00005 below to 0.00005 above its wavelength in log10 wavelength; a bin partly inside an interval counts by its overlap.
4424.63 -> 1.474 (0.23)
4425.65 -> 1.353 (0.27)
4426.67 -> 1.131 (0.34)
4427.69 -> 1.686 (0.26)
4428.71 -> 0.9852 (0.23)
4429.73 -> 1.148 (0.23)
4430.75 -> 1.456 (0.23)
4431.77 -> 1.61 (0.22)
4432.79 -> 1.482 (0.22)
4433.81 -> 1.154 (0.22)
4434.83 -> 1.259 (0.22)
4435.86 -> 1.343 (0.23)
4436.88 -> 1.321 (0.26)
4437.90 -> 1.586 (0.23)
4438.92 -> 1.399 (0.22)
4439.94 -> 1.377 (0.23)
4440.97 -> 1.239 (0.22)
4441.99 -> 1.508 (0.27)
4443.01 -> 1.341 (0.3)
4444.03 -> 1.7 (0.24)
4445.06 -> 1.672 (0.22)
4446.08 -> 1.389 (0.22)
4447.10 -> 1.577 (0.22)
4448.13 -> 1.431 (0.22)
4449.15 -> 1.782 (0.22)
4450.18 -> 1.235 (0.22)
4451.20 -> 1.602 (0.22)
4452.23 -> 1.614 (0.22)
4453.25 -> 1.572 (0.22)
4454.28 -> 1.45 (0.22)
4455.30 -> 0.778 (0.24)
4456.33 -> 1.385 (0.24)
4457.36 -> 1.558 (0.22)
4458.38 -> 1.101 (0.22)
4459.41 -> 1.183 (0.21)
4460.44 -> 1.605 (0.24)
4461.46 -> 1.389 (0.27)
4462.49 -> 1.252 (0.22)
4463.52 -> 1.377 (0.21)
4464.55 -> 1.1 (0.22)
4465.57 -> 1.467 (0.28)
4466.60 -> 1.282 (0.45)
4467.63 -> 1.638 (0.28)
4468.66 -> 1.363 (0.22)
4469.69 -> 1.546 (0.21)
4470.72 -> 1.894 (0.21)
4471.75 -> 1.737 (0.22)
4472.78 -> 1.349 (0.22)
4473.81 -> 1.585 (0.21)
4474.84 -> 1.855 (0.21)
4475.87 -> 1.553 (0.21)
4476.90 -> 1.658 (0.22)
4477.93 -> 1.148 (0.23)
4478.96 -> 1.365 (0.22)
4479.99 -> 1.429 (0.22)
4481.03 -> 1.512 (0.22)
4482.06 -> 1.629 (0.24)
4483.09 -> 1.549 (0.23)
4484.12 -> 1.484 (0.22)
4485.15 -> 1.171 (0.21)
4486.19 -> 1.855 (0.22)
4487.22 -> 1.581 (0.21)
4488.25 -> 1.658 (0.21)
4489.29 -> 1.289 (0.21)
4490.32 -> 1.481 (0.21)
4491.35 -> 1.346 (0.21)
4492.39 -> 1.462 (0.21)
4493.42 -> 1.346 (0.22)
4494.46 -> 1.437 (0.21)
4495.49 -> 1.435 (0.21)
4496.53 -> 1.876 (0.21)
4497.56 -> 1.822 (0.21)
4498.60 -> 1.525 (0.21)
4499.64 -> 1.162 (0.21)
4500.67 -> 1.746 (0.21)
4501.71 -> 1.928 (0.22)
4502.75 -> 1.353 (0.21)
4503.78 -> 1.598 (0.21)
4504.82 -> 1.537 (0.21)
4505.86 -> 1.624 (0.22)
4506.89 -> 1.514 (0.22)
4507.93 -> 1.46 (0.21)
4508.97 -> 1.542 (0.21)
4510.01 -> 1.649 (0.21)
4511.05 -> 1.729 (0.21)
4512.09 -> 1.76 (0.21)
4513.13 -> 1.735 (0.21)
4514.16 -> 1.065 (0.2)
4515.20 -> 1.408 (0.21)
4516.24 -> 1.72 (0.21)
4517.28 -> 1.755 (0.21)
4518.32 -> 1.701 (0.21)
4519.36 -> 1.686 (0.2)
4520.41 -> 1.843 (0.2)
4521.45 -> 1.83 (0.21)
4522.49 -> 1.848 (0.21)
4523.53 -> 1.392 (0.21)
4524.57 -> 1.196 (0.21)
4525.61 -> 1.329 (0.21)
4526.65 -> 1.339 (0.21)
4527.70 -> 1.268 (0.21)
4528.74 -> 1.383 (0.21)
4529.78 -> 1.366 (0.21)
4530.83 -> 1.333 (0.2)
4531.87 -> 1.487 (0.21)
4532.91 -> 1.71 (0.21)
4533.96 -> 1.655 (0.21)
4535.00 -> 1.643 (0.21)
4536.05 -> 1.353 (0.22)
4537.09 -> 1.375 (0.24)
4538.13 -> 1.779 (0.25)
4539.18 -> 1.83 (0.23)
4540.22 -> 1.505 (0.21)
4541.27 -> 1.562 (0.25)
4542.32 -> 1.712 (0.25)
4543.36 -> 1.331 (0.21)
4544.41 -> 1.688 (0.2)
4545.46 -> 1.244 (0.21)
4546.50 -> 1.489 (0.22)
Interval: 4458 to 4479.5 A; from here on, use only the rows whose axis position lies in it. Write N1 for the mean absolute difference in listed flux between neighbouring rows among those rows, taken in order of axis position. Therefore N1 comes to 0.26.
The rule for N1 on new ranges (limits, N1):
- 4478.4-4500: 0.20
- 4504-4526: 0.15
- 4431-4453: 0.20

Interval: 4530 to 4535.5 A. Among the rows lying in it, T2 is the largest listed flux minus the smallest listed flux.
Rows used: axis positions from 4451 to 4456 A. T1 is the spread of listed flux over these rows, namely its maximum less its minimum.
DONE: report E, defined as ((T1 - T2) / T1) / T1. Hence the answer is 0.7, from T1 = 0.8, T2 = 0.4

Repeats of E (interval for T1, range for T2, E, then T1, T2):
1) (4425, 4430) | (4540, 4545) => 0.7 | 0.7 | 0.4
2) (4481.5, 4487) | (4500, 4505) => 0.2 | 0.7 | 0.6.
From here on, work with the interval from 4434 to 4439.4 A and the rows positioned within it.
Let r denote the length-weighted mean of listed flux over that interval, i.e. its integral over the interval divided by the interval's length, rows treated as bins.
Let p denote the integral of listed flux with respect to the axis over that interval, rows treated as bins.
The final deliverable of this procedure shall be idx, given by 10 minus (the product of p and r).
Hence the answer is -0.1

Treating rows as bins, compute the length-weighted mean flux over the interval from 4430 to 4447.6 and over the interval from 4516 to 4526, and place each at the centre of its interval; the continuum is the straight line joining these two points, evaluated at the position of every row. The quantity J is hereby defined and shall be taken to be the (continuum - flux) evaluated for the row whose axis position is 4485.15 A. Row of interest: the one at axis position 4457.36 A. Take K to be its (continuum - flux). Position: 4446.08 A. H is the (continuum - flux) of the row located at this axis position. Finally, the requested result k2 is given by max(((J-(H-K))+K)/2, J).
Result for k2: 0.4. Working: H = 0.06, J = 0.4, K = -0.081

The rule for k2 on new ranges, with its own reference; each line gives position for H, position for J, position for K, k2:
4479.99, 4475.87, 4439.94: 0.0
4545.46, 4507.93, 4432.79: 0.1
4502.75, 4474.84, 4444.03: -0.3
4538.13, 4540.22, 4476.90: 0.2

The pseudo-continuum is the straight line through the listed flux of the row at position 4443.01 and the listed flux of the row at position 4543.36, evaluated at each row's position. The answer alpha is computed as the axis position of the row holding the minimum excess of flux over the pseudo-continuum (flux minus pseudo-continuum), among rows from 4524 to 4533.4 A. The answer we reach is 4524.57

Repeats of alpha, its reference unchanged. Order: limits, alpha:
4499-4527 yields 4514.16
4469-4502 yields 4477.93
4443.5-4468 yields 4455.30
